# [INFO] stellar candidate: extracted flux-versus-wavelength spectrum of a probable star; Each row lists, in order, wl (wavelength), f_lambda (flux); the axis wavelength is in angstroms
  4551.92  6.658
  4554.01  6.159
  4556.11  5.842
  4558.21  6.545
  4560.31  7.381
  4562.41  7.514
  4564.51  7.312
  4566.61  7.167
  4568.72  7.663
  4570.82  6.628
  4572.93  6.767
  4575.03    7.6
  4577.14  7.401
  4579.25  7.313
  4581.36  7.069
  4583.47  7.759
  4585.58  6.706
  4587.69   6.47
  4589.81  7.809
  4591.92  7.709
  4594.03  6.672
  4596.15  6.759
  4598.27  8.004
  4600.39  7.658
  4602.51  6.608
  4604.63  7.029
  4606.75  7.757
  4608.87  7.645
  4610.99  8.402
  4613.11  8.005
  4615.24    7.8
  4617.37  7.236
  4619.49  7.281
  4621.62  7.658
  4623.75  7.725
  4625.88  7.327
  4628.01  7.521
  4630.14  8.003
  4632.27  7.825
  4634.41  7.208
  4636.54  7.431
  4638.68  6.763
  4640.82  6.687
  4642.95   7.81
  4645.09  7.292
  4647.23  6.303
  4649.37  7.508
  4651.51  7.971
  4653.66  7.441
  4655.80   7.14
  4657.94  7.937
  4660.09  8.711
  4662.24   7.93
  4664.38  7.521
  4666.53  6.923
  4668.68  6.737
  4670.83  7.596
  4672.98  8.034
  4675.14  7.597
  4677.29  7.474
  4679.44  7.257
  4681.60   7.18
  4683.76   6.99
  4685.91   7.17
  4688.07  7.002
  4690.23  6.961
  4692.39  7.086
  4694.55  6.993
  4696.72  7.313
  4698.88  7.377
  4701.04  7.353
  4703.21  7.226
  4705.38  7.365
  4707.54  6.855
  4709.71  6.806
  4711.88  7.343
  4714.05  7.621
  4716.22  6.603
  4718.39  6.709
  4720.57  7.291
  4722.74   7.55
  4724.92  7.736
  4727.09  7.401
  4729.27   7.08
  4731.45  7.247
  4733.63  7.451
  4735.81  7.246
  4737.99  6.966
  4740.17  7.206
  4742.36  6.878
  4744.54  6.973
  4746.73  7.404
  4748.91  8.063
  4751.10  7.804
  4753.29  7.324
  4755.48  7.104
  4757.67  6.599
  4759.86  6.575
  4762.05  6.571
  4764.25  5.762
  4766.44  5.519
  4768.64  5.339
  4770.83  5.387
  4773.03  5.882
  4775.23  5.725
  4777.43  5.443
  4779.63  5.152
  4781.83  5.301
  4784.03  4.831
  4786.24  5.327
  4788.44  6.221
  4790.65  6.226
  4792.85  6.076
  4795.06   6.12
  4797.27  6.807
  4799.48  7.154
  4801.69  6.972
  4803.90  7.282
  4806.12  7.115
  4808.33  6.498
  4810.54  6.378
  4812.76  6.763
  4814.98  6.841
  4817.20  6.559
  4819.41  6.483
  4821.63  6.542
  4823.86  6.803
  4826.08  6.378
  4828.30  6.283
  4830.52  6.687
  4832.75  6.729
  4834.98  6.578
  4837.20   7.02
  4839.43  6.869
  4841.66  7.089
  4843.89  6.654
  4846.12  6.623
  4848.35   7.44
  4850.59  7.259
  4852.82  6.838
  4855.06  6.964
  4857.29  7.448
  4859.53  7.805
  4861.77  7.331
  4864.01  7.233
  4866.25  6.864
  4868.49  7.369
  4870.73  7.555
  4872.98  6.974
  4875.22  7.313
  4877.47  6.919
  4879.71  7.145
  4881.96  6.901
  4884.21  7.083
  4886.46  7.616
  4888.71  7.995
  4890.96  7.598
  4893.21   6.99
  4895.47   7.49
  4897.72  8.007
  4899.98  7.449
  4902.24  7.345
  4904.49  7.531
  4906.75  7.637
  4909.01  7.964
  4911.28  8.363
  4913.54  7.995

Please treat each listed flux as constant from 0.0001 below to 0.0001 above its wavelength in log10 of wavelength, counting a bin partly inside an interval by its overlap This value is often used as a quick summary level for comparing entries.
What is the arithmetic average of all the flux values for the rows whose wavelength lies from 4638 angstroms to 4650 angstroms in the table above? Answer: 7.06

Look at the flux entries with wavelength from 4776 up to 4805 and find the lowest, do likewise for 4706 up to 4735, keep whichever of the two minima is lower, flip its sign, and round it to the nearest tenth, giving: -4.8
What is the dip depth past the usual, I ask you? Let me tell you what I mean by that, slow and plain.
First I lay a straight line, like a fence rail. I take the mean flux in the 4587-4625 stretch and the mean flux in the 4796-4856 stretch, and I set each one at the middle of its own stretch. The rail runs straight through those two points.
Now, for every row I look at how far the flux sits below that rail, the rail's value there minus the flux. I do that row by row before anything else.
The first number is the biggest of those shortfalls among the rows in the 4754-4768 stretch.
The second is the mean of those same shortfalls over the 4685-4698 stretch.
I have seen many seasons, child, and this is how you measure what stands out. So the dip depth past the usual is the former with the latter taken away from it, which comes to 1.34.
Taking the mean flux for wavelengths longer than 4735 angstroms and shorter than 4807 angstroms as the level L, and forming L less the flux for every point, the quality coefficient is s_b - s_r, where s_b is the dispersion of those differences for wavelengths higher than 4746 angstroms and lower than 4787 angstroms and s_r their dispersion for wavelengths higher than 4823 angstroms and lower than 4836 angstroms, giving 0.8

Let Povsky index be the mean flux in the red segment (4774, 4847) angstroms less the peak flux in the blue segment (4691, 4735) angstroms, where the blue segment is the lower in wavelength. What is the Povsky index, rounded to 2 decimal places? -1.33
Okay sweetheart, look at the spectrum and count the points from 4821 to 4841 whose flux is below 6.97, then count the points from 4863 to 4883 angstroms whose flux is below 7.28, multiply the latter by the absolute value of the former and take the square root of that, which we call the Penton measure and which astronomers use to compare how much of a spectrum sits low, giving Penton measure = 6.9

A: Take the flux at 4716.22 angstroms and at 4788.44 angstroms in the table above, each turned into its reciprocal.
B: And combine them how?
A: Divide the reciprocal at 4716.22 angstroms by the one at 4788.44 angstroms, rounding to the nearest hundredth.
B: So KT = 0.94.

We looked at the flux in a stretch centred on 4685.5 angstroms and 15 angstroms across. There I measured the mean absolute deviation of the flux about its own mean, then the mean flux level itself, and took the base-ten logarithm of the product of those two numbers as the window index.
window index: -0.17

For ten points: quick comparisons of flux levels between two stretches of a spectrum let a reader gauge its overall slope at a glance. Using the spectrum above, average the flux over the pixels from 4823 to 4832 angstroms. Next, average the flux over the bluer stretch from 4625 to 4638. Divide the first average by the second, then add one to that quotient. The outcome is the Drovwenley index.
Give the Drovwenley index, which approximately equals 1.87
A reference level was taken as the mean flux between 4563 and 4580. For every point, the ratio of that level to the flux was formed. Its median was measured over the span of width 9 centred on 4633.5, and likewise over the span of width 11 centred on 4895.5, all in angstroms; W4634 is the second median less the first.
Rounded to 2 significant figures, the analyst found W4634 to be 0.017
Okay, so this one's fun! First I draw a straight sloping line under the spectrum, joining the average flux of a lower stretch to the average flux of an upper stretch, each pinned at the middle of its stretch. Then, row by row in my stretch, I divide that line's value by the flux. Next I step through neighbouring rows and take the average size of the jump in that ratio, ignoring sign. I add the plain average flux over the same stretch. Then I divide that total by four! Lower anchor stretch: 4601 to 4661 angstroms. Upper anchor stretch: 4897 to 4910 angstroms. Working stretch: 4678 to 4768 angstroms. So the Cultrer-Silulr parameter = 1.78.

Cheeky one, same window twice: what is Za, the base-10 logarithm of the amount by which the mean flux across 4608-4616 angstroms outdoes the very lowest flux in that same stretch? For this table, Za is -0.5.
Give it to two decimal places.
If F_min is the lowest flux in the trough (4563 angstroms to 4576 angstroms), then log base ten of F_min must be 0.82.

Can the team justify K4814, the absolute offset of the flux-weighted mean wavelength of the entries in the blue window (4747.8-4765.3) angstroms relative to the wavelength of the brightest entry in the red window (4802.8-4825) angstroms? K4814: 47.8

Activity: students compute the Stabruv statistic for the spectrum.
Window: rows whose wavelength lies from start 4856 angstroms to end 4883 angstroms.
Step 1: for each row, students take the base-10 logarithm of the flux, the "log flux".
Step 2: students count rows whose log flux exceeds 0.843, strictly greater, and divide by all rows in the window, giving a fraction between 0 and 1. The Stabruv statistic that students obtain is 0.75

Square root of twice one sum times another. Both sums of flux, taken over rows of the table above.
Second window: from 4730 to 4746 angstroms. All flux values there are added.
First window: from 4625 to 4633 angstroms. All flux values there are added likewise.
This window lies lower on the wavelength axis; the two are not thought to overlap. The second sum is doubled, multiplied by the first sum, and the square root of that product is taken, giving 55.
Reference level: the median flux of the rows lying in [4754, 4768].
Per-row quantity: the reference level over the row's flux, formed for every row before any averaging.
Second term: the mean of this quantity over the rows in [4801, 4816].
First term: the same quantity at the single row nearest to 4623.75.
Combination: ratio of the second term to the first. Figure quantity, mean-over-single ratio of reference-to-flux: 1.13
